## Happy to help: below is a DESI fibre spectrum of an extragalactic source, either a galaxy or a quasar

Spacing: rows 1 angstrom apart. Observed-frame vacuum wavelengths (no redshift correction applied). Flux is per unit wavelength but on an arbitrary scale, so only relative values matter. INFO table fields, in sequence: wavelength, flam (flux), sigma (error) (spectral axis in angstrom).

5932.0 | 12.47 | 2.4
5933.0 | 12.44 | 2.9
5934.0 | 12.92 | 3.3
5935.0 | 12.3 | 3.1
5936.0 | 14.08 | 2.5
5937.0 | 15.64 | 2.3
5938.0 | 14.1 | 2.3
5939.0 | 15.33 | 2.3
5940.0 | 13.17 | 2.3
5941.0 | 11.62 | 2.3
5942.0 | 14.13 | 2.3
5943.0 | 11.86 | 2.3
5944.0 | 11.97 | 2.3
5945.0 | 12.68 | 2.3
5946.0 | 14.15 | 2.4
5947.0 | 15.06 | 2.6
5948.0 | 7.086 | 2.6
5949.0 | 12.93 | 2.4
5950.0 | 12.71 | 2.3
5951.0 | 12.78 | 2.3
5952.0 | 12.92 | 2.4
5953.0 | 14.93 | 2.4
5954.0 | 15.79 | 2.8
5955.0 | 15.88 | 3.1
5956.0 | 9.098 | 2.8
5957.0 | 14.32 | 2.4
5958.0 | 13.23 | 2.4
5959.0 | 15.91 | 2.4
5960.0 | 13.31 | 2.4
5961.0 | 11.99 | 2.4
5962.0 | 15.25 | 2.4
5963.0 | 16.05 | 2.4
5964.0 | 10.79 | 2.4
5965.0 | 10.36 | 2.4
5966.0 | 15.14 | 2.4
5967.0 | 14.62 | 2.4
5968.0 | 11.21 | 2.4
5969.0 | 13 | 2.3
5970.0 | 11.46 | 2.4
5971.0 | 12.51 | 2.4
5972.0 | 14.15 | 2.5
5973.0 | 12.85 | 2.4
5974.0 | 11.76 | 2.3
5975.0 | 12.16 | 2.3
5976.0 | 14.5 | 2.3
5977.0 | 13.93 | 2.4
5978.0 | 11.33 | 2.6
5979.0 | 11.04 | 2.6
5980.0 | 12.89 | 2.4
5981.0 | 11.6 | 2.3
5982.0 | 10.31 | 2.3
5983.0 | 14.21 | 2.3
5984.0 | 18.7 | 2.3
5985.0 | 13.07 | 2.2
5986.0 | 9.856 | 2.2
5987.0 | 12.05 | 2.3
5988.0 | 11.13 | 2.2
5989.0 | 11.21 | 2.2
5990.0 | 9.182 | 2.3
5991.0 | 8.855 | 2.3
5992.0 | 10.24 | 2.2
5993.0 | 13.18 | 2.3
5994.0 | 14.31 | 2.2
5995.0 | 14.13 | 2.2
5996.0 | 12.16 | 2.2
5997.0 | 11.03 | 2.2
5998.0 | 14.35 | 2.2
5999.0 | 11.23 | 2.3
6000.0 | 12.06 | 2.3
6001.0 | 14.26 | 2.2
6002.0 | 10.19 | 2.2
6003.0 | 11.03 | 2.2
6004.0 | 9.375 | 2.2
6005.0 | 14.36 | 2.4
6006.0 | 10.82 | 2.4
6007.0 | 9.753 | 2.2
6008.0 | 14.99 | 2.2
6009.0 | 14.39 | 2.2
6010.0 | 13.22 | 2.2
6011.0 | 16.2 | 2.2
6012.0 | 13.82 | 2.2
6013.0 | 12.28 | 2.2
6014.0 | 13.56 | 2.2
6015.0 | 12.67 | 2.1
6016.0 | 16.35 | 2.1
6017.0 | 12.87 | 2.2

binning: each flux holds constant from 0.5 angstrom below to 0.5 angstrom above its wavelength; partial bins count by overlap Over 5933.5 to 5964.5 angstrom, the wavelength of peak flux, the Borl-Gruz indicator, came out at 5963.0 angstrom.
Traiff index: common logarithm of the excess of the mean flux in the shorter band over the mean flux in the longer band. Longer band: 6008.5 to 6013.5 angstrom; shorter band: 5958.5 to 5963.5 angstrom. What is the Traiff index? -0.3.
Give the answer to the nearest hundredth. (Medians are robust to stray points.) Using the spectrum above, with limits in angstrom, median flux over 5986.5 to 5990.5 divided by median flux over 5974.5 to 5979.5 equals 0.92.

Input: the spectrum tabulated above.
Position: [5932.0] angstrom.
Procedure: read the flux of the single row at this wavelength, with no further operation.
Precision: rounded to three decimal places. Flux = 12.470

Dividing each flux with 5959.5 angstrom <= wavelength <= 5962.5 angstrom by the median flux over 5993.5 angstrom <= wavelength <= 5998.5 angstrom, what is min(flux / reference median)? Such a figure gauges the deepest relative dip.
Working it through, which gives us 0.85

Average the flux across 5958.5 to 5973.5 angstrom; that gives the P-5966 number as 13.2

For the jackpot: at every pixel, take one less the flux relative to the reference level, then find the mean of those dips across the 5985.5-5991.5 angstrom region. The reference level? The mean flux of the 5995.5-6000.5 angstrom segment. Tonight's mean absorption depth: 0.15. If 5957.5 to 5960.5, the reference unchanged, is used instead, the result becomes -0.16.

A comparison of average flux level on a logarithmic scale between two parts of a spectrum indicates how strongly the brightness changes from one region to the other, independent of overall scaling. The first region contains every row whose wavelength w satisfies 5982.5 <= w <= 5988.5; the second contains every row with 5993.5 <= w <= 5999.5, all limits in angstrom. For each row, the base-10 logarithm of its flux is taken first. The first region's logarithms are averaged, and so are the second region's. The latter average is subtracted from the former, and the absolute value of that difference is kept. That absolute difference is 0.00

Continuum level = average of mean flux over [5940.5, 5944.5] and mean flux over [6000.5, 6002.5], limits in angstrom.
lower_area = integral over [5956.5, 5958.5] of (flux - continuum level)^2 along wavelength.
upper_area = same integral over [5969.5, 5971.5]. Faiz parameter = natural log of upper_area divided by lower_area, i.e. -1.9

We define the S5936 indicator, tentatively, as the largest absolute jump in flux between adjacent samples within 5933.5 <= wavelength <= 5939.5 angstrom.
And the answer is 1.8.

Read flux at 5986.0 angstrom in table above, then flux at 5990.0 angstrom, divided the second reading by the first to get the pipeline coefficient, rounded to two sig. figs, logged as 0.93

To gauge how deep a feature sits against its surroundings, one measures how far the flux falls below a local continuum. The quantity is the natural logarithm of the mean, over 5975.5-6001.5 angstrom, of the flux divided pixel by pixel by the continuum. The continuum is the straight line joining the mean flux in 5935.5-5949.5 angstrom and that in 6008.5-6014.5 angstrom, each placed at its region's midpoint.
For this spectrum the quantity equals -0.101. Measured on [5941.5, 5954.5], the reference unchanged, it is -0.015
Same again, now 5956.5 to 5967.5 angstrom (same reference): 0.028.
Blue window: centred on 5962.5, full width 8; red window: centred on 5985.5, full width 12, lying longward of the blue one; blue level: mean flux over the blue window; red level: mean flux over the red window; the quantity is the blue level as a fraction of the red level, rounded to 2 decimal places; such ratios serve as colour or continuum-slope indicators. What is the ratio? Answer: 1.14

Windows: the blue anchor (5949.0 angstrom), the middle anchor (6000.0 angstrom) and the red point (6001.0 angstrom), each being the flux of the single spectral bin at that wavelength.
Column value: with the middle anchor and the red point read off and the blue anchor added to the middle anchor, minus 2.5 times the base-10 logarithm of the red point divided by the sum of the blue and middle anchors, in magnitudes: 0.61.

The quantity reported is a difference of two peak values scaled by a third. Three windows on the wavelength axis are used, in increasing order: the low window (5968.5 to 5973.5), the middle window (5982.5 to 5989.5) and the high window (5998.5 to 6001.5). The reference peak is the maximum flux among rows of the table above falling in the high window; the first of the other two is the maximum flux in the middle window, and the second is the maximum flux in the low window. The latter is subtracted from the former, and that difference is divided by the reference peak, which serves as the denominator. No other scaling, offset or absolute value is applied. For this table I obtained 0.32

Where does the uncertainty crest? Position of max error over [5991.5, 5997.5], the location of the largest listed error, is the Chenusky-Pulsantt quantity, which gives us 5993.0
